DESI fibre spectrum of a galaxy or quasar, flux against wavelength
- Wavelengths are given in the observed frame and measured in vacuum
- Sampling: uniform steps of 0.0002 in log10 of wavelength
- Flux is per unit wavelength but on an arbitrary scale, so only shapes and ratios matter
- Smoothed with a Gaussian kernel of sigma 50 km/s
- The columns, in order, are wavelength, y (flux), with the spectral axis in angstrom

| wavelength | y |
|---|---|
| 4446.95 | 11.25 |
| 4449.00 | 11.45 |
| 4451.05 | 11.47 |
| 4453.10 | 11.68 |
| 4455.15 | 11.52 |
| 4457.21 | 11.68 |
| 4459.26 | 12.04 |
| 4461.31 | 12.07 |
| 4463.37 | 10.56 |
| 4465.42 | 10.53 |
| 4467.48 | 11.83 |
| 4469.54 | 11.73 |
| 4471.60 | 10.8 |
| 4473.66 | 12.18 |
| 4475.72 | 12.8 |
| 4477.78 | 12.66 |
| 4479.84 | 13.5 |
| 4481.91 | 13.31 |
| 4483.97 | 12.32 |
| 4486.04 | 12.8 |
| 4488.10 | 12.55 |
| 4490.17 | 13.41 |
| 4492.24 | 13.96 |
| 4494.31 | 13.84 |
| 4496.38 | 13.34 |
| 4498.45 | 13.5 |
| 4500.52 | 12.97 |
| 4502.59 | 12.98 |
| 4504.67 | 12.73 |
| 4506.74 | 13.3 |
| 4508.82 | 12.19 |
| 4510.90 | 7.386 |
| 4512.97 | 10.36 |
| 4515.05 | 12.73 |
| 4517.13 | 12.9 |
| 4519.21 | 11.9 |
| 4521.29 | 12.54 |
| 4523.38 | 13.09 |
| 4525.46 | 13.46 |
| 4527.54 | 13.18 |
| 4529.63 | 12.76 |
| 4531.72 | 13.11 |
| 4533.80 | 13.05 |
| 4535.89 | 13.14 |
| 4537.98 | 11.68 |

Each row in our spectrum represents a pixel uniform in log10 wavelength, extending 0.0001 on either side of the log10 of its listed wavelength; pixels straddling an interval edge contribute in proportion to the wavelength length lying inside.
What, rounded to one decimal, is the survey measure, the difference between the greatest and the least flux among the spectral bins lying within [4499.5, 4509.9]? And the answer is 1.1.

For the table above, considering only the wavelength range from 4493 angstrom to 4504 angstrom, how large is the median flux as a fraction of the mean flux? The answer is 1.001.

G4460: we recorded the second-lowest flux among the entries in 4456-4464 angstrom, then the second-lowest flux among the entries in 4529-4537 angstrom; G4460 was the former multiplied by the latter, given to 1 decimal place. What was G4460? 152.4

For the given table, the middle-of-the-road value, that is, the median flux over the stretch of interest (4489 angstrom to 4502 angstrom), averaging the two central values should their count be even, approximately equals 13.5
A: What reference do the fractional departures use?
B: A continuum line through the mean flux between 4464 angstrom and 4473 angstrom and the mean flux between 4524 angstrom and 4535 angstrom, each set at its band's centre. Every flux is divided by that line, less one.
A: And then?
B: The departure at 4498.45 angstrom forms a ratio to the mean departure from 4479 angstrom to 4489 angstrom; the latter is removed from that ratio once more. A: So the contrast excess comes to 1.0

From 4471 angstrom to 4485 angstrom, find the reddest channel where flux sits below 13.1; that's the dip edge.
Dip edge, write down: 4483.97 angstrom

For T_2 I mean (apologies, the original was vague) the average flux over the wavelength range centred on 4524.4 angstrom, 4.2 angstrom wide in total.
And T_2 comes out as 13.3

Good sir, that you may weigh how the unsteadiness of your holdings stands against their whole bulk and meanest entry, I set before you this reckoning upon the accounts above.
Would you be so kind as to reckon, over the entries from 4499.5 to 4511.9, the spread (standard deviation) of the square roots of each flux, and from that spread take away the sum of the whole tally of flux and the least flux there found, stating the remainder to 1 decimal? -78.6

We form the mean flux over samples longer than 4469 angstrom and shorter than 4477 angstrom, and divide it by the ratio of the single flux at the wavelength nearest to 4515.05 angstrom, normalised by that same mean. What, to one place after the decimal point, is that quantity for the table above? 11.1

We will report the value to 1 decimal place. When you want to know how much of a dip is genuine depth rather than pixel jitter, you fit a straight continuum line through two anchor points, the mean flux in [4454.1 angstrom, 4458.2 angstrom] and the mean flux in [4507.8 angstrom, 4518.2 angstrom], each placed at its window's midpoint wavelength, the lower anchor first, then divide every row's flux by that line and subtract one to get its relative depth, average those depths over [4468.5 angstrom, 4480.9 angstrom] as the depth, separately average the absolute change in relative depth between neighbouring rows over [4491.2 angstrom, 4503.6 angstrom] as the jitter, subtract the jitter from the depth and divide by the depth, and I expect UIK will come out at 0.7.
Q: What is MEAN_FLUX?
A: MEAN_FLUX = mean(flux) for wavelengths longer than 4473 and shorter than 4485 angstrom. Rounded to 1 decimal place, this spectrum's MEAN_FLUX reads 12.8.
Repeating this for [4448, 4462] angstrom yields 11.7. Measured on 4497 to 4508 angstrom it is 13.1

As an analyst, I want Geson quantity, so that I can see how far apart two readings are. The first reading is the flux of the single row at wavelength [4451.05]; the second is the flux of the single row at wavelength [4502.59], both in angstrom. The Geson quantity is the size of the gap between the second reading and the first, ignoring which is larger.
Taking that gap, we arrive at 1.5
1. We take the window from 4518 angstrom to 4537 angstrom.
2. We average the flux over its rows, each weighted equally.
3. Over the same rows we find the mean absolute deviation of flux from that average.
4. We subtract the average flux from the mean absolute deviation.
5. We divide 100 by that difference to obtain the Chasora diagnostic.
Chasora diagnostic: -8.0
